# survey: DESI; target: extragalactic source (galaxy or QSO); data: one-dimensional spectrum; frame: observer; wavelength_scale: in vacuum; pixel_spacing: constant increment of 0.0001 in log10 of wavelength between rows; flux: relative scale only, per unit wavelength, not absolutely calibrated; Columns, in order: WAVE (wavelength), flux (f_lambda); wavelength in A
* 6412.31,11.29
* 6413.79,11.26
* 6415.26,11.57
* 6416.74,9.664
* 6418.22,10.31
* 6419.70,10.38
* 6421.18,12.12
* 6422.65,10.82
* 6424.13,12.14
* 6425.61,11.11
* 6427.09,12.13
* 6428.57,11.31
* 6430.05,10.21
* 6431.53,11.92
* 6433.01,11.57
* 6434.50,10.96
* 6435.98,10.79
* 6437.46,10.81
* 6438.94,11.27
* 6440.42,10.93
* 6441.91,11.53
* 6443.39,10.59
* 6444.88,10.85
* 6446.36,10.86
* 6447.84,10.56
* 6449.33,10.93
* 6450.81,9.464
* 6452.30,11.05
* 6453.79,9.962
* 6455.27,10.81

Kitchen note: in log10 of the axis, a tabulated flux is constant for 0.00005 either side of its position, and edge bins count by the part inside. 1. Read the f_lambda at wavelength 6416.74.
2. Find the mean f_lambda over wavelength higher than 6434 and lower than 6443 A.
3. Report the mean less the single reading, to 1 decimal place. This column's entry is 1.4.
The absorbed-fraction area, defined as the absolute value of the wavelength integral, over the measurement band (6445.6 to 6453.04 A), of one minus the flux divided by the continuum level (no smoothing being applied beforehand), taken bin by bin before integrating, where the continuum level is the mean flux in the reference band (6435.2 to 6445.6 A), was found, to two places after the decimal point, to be 0.27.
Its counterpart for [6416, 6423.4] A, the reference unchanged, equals 0.21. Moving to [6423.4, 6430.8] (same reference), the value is 0.28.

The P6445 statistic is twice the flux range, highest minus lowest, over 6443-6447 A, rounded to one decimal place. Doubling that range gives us 0.5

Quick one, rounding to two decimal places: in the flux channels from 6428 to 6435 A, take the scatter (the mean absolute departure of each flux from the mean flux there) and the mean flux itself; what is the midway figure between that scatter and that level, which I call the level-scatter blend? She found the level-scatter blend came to 5.84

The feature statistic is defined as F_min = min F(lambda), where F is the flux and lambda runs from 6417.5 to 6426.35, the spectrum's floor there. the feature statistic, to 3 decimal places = 10.310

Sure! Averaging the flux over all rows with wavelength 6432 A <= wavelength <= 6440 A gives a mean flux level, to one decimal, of 11.1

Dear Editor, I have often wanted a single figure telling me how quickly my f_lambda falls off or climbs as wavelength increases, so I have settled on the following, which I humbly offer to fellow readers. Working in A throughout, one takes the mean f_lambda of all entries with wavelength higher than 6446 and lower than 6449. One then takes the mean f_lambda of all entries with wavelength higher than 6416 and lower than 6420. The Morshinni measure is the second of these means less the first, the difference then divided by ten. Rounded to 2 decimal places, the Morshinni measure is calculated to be -0.06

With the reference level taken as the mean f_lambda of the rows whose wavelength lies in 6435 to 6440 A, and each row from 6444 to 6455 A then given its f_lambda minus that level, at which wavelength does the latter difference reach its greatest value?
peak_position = 6452.30 A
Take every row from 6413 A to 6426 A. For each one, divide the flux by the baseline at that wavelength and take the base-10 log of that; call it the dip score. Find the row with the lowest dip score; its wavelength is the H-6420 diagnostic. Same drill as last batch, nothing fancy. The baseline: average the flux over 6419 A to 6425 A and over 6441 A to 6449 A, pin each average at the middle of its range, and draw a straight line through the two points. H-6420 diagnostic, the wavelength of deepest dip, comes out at 6416.74 A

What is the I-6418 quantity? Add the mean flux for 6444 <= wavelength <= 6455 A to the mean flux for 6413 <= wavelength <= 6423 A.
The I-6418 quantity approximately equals 21.4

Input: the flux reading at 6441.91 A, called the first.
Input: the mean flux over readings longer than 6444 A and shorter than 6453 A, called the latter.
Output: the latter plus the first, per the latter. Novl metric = 2.09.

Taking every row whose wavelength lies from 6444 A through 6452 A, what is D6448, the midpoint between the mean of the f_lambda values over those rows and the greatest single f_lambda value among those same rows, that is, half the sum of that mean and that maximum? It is 10.7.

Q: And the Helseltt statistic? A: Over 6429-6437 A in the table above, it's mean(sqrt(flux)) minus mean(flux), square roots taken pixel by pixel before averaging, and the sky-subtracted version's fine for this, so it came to -7.76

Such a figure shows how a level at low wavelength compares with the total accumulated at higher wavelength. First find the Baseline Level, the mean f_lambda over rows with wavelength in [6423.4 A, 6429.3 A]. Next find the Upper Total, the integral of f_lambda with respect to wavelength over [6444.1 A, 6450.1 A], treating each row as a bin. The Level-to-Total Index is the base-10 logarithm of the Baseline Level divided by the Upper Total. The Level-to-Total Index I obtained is -0.74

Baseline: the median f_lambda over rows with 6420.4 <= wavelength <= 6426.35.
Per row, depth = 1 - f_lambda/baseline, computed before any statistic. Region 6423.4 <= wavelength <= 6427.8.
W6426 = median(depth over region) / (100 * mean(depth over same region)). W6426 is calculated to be 0.029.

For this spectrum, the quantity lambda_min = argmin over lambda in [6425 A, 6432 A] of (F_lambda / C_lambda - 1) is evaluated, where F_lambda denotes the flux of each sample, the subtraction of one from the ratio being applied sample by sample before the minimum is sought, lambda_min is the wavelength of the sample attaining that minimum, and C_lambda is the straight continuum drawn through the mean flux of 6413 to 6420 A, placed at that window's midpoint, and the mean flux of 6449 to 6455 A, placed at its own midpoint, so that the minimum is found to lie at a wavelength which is 6430.05 A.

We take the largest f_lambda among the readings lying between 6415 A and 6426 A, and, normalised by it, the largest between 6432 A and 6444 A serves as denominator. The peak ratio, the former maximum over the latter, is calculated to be 1.05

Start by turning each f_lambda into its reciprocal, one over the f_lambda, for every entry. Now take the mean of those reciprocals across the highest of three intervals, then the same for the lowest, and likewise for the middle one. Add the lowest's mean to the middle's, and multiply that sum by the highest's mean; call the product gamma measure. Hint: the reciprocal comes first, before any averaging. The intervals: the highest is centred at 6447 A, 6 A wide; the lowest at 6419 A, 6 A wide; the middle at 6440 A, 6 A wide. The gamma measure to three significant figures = 0.0171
